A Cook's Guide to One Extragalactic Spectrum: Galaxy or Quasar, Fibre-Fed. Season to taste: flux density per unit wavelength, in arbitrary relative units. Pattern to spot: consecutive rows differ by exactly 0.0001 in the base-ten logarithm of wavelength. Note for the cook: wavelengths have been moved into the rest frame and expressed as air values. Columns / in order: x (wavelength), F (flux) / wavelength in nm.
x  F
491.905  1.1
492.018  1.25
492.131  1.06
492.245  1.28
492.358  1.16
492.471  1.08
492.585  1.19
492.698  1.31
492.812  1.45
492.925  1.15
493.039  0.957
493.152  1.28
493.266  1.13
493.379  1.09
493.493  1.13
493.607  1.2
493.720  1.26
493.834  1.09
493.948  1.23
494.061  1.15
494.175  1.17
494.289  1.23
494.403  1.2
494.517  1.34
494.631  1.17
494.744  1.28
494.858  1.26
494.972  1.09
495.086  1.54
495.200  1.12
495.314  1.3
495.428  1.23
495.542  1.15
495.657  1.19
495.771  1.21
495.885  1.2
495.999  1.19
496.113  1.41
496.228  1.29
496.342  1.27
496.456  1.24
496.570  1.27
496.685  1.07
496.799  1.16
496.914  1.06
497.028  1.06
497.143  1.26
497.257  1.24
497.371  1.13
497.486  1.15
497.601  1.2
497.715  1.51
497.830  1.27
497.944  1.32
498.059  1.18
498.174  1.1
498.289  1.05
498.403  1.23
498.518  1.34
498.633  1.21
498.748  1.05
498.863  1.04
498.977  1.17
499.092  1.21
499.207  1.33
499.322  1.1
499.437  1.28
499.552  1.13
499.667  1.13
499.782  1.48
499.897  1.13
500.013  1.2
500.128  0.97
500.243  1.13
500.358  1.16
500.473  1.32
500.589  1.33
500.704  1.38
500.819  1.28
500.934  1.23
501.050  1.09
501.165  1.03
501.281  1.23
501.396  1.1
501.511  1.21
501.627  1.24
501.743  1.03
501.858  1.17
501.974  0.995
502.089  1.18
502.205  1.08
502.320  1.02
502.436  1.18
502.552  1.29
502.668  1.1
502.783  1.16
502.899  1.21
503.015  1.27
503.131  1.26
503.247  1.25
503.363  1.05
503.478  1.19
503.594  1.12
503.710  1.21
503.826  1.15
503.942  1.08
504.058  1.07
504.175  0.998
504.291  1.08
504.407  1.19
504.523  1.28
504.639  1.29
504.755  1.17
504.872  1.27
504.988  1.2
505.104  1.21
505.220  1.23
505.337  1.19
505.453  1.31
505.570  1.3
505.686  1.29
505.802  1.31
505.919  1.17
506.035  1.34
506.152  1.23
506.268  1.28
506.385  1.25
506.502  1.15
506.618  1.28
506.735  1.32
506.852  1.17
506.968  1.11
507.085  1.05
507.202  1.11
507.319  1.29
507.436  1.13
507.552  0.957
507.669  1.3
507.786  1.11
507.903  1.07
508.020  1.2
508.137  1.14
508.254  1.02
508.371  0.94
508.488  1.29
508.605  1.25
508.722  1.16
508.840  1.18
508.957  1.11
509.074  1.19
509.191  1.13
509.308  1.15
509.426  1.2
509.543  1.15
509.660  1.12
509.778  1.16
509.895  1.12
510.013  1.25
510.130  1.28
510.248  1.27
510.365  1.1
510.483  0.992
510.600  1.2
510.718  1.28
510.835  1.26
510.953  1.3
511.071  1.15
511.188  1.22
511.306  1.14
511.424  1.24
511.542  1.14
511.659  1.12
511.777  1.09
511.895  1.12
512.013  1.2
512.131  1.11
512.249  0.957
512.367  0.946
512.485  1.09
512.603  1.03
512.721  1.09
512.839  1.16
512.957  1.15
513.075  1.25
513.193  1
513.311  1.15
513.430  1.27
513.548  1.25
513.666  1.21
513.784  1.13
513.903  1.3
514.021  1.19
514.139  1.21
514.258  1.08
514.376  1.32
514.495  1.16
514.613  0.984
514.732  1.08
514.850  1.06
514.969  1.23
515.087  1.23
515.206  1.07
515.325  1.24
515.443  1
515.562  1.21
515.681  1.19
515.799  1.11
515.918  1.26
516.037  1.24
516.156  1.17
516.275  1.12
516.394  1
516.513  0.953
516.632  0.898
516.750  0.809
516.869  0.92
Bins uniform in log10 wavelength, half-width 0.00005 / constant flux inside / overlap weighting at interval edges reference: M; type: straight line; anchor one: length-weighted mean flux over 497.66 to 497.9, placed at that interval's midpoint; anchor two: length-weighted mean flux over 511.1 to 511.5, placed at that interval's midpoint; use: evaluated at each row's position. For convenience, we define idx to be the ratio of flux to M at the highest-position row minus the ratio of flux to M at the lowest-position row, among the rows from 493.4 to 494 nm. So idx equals 0.07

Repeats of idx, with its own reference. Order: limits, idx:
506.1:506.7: 0.04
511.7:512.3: -0.11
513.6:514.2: 0.01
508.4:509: -0.14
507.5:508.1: 0.20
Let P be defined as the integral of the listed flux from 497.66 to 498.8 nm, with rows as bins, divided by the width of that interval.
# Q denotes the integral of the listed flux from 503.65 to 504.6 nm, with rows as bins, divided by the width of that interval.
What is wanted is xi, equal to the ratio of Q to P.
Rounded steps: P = 1.23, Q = 1.14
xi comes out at 0.93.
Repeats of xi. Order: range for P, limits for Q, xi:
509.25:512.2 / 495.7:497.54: 1.02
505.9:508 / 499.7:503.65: 0.99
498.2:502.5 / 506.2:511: 1.00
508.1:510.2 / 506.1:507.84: 1.02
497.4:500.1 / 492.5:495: 0.99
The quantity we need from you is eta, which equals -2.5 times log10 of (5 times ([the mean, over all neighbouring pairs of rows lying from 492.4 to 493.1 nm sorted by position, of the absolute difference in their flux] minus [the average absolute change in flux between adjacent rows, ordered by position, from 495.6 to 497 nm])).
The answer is 0.8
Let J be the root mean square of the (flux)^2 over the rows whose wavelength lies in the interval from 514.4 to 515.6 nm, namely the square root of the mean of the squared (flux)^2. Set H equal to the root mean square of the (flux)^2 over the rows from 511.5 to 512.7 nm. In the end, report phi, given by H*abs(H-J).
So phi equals 0.13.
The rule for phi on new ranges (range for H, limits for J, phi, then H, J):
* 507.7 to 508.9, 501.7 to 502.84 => 0.05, 1.32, 1.28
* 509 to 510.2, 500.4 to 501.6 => 0.19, 1.39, 1.52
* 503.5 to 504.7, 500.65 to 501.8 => 0.12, 1.34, 1.43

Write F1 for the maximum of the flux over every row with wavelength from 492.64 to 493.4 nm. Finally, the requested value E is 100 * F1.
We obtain 145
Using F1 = 1.45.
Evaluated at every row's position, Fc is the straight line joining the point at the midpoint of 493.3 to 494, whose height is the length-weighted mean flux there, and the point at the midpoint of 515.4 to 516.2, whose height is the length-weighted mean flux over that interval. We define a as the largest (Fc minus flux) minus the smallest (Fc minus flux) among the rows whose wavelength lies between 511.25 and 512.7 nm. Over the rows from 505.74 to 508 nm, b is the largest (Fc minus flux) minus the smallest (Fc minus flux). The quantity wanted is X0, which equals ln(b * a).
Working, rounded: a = 0.294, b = 0.38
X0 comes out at -2.18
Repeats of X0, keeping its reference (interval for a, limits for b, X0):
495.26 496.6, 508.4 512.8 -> -2.39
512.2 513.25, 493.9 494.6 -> -2.85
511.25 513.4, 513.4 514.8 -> -2.28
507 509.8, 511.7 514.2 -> -2.06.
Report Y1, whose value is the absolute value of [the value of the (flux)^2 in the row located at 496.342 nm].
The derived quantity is 1.61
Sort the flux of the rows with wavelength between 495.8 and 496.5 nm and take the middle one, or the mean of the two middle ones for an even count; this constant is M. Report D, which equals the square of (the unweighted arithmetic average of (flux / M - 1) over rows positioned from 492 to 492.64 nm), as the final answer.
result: 0.0046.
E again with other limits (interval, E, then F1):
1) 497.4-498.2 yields 151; 1.51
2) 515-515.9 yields 124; 1.24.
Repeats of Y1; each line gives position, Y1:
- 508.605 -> 1.56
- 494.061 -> 1.32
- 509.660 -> 1.25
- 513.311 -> 1.32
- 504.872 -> 1.61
